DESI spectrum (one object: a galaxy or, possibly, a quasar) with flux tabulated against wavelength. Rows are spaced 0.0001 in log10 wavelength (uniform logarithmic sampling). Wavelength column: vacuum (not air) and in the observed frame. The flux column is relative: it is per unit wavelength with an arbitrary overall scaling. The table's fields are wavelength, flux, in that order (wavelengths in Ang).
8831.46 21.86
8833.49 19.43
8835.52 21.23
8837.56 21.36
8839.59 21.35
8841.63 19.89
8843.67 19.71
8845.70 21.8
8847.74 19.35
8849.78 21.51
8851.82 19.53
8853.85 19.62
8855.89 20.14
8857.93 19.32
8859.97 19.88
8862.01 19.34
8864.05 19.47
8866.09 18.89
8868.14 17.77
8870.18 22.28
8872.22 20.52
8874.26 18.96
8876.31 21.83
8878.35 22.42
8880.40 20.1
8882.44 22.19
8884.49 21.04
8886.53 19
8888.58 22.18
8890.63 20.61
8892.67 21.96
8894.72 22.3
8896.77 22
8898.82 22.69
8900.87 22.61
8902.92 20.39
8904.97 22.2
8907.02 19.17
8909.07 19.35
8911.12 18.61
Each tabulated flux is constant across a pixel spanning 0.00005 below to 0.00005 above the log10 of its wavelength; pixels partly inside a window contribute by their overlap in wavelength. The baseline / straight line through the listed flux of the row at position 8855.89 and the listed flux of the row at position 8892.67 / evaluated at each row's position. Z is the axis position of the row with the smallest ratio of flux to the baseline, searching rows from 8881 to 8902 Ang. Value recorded 8886.53 Ang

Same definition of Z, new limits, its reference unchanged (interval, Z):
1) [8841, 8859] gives 8857.93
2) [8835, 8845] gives 8843.67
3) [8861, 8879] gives 8868.14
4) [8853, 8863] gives 8862.01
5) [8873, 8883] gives 8874.26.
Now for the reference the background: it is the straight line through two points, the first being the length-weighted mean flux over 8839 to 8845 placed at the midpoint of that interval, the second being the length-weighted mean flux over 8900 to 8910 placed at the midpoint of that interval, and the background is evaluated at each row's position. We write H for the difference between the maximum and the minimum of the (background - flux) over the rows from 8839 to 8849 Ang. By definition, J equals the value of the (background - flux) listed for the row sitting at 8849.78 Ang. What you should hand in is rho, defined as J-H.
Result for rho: -3.6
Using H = 2.46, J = -1.1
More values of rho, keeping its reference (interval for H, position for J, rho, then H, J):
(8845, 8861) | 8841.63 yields -2.1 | 2.56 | 0.4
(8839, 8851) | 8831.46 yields -4.1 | 2.46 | -1.6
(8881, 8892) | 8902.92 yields -2.9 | 3.22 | 0.3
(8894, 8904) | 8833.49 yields -1.5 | 2.33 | 0.8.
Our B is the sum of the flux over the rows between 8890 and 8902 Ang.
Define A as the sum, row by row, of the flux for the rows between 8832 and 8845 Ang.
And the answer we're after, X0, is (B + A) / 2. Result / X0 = 128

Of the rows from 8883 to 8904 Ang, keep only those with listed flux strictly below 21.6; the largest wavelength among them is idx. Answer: 8902.92 Ang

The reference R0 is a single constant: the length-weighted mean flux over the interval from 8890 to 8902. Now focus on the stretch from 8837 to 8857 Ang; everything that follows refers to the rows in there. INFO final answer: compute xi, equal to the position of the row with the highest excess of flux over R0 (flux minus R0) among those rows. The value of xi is 8845.70 Ang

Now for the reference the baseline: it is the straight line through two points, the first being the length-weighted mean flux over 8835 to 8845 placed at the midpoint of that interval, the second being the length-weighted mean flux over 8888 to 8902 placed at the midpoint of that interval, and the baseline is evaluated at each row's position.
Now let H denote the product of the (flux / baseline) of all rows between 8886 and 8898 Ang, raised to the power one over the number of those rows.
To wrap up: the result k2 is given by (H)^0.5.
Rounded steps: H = 0.97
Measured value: 0.99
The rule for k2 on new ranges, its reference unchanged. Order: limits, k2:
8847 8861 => 0.97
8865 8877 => 0.96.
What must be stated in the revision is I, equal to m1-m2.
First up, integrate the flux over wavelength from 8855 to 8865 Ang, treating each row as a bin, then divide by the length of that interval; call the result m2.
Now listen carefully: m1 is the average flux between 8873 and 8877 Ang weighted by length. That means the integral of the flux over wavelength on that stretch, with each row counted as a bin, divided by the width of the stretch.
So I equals 0.6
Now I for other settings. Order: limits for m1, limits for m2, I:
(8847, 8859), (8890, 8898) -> -1.9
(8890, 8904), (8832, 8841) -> 1.0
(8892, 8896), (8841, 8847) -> 1.7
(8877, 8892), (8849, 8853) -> 0.7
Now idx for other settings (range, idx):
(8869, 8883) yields 8880.40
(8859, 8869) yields 8868.14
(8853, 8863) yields 8862.01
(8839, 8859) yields 8857.93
